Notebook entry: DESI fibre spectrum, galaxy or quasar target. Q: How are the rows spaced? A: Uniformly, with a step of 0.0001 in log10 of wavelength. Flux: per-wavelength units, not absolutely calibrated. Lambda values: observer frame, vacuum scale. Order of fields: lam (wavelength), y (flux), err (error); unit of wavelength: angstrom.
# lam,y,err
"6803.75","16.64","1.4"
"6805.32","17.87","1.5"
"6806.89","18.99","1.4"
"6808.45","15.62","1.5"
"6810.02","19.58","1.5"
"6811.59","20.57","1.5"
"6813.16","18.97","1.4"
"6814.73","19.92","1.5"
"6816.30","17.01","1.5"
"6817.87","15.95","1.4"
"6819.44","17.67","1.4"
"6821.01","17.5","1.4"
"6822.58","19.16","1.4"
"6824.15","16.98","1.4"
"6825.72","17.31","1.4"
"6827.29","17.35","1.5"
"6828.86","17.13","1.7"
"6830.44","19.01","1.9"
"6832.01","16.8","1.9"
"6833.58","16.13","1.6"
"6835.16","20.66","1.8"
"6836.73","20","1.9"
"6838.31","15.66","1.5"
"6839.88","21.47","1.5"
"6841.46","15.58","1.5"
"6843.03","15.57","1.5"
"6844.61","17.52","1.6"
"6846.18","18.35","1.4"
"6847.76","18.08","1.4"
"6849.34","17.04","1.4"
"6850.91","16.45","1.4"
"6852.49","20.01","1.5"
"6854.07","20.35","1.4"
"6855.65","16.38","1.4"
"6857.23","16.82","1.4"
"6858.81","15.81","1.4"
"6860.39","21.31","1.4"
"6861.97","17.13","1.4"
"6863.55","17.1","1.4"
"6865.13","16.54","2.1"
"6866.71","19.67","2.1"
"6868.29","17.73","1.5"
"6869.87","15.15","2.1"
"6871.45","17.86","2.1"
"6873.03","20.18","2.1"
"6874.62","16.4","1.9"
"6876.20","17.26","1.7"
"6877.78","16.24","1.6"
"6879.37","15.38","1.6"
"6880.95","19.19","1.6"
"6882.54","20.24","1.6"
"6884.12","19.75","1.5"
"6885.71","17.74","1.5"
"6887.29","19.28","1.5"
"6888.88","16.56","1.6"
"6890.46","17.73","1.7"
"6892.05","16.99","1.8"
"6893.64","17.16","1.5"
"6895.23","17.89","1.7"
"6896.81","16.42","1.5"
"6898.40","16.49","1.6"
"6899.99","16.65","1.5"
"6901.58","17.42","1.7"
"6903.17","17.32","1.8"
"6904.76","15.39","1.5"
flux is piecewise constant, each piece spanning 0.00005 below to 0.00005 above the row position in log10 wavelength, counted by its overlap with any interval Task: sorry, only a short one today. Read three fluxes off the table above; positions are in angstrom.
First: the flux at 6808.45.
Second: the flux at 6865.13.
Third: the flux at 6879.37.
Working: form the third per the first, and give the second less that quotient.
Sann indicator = 15.6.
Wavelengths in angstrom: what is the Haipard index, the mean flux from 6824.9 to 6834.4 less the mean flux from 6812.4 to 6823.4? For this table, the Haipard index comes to -0.7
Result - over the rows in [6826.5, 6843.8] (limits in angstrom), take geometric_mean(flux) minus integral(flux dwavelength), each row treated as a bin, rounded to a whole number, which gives -290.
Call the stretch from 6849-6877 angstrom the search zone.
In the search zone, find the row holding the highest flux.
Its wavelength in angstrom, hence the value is 6860.39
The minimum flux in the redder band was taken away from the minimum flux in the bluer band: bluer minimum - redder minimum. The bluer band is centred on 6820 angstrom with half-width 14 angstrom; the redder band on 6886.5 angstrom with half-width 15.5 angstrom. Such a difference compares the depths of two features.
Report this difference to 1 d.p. 0.2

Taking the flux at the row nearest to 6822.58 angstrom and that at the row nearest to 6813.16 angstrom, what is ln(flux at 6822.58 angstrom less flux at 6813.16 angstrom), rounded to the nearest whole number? -2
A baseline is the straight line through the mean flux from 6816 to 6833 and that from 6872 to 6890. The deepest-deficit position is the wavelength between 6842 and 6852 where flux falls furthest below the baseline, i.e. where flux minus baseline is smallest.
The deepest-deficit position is 6843.03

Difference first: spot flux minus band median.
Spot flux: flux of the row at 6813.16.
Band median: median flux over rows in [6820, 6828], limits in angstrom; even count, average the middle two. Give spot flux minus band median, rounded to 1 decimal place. 1.6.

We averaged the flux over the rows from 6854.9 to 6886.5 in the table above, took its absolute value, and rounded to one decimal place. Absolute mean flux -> 17.7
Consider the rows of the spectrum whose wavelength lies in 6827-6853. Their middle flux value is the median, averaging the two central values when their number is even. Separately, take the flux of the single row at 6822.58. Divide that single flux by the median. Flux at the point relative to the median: 1.10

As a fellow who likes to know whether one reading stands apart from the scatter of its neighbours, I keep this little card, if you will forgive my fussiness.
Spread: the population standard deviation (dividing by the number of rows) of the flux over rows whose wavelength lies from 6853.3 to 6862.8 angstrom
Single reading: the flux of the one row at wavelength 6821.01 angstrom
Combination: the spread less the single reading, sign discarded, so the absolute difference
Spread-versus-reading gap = 15.4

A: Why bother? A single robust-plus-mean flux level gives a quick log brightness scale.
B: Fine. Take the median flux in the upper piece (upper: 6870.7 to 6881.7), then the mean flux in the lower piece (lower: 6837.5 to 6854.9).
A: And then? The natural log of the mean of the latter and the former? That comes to 2.86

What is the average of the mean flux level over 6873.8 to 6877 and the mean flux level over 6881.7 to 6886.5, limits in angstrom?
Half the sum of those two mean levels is 18.0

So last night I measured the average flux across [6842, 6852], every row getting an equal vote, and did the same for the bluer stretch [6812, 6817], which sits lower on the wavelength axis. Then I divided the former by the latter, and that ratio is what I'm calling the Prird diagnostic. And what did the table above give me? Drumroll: 0.92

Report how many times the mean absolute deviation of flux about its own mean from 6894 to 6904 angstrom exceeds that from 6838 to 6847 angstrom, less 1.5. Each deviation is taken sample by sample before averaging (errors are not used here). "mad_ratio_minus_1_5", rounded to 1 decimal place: -1.2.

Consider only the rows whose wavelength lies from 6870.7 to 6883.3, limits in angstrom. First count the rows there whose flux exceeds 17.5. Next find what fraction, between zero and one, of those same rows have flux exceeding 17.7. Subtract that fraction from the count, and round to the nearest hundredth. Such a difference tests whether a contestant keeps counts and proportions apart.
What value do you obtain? 3.50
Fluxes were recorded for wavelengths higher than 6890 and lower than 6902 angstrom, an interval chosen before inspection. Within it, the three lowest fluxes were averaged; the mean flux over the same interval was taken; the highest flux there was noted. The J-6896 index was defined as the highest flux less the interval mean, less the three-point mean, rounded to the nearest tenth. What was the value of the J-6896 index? -15.7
